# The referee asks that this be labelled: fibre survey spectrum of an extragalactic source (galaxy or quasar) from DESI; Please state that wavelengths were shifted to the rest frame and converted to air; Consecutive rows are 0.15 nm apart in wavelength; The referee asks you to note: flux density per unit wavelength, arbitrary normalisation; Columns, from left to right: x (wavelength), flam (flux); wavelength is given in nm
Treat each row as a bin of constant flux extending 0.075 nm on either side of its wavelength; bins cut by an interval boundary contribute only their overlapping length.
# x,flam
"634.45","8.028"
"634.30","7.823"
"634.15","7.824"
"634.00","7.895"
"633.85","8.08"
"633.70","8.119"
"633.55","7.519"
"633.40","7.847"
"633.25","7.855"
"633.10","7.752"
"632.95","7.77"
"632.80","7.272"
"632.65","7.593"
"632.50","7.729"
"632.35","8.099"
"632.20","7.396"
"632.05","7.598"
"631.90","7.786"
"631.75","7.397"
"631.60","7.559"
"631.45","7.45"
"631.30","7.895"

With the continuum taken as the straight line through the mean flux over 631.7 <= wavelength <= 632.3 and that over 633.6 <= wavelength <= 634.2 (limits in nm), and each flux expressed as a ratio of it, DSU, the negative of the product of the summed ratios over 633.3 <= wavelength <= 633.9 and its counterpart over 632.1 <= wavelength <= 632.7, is -16.1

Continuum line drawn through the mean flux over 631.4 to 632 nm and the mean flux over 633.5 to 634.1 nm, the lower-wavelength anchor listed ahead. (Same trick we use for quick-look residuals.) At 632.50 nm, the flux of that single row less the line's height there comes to 0.04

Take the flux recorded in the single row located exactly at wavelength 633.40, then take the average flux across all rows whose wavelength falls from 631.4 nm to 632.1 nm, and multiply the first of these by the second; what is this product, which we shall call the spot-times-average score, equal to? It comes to 59.3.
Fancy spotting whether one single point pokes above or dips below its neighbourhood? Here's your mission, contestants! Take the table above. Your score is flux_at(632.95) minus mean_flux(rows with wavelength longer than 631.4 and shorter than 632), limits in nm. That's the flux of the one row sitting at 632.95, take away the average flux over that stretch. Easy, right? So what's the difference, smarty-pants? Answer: 0.22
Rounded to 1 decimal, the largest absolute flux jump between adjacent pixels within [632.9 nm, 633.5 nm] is 0.1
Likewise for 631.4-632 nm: 0.4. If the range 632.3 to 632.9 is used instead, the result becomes 0.4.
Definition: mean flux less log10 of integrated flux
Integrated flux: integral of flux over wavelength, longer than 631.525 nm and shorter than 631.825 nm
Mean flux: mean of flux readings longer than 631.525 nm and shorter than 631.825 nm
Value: 7.1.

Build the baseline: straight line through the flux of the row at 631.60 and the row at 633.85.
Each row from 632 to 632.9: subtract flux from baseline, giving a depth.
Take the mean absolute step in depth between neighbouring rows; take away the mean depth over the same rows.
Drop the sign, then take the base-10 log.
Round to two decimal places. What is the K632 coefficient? -0.64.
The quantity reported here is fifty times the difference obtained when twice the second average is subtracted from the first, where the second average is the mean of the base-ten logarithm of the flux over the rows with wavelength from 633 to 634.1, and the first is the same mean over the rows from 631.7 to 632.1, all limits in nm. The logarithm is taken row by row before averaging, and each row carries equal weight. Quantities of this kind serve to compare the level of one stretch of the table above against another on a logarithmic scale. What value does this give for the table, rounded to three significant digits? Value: -45.5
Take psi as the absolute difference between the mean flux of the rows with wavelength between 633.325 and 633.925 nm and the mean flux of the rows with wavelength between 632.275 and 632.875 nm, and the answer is 0.22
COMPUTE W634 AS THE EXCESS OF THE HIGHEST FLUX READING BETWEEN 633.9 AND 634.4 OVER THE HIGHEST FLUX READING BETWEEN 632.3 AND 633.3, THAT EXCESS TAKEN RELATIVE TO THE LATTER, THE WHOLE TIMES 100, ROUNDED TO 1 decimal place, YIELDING -2.5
